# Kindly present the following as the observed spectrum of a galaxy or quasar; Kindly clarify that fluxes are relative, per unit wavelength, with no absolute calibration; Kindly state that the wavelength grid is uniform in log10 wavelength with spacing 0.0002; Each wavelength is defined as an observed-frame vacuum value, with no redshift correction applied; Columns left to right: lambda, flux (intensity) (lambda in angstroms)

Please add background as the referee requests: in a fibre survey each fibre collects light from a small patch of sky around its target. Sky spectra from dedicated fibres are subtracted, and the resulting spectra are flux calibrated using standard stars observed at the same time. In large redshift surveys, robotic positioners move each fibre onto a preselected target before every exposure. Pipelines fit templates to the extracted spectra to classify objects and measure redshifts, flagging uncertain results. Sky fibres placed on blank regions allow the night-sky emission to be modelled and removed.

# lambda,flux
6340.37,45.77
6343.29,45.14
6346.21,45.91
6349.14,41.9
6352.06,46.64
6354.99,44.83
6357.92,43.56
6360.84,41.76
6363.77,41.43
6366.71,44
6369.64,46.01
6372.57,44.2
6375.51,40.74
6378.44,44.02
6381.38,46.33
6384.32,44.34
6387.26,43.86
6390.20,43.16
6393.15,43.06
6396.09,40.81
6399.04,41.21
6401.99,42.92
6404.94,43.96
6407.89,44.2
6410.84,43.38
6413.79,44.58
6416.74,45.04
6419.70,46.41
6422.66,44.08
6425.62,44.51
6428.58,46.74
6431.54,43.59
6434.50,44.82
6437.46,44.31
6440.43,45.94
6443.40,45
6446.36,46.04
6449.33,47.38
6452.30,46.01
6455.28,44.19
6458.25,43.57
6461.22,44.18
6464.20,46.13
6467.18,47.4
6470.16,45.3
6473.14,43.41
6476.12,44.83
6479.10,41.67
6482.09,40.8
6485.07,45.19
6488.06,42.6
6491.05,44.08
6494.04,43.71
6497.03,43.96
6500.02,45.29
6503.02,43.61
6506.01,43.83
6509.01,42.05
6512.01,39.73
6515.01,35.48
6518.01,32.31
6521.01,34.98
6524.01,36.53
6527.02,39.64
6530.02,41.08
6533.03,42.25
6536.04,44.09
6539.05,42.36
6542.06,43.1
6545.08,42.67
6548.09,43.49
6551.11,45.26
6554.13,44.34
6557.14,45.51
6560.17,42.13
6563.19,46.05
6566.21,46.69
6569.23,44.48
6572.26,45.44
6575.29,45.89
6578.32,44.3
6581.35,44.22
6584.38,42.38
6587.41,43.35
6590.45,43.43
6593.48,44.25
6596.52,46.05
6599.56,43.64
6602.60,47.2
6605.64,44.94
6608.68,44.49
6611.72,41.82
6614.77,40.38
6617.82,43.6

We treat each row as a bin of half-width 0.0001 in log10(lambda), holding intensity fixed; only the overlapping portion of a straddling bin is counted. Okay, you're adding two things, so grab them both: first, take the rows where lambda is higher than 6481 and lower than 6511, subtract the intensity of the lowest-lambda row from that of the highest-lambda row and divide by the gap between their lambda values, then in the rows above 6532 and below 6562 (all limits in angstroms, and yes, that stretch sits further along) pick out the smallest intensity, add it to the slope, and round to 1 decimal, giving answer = 42.2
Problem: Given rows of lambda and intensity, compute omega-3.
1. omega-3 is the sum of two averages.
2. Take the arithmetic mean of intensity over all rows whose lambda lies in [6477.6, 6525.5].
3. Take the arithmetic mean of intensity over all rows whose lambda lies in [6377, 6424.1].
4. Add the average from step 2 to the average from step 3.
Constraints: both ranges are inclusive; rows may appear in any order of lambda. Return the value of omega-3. 84.8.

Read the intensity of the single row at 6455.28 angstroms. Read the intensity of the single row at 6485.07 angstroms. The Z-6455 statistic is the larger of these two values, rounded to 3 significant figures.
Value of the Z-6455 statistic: 45.2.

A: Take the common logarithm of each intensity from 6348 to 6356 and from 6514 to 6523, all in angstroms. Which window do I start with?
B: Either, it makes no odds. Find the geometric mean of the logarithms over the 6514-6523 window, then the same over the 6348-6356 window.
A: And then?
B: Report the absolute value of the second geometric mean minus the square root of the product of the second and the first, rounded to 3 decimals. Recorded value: 0.058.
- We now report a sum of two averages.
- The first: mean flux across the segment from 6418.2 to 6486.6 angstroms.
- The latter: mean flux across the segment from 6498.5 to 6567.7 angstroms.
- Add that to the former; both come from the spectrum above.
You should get 86.7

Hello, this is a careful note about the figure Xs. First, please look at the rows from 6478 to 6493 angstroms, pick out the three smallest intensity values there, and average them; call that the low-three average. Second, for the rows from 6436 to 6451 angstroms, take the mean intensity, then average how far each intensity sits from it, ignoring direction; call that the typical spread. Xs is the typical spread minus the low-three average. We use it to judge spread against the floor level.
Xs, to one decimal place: -40.8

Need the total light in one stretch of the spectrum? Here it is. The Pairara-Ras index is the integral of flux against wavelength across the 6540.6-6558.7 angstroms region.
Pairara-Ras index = 797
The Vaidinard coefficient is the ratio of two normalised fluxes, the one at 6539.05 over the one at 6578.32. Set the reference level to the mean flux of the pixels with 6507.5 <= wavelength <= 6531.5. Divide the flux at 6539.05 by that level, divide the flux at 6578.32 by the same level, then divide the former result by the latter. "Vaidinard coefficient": 0.96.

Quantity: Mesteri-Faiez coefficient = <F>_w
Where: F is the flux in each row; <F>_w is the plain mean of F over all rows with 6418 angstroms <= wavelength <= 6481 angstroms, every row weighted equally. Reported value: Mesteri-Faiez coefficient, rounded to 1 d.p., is 45.0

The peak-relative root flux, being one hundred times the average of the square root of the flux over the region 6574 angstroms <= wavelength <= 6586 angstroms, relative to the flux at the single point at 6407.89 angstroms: 15.0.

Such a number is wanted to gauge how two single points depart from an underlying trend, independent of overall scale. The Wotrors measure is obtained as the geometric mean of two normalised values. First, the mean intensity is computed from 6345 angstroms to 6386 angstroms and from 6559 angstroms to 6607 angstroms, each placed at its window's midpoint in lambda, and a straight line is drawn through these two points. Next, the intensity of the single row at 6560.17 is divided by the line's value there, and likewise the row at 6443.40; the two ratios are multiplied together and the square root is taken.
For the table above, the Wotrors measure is 0.981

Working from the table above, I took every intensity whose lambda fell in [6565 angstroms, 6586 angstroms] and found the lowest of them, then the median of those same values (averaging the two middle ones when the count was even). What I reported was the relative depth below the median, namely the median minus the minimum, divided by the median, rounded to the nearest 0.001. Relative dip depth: 0.047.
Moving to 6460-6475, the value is 0.042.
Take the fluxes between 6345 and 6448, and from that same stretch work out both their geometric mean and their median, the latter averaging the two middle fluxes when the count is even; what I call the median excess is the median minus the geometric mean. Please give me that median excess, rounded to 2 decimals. 0.14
